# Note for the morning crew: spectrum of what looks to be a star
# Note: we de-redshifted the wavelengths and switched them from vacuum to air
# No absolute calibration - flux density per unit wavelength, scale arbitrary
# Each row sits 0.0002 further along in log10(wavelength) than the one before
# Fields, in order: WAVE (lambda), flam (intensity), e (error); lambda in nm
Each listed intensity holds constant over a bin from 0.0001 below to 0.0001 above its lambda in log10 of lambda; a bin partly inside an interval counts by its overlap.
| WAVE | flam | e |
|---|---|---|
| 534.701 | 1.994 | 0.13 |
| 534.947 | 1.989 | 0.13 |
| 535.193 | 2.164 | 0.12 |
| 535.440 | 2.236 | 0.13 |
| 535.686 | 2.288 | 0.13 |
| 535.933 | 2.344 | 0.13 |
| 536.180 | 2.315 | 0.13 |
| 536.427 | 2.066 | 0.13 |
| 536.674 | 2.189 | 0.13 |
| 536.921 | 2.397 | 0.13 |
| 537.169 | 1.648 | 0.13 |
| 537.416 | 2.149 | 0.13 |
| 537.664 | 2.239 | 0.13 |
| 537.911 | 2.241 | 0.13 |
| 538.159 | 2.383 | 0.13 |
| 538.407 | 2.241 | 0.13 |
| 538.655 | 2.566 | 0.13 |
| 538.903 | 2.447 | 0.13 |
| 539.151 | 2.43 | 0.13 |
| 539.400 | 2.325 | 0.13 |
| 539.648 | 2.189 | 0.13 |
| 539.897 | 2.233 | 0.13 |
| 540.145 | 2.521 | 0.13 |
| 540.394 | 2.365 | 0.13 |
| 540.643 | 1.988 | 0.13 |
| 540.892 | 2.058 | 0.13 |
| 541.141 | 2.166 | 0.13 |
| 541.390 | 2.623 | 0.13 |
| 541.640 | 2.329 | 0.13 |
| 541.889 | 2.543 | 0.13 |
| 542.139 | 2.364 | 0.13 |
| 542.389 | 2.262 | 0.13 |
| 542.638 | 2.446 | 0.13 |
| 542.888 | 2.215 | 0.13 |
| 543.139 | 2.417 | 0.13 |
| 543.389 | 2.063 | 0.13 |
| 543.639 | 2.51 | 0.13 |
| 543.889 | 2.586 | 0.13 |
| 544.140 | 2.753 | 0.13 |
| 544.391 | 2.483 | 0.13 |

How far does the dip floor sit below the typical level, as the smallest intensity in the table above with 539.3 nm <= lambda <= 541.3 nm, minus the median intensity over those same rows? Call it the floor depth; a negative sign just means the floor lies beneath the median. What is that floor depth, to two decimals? -0.22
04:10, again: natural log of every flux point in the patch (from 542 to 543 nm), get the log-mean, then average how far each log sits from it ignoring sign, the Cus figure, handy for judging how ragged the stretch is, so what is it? 0.036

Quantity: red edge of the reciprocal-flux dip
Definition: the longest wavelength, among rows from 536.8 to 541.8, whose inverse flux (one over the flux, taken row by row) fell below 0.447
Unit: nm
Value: 541.640 nm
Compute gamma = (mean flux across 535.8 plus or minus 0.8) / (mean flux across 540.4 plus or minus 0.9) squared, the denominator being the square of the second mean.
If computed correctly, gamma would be 0.45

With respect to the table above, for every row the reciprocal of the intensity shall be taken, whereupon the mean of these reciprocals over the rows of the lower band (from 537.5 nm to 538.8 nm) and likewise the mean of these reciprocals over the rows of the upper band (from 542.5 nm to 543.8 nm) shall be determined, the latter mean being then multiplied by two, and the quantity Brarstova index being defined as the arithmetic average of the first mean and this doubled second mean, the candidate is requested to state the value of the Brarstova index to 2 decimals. 0.65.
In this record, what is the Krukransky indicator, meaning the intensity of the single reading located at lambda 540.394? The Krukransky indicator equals 2.365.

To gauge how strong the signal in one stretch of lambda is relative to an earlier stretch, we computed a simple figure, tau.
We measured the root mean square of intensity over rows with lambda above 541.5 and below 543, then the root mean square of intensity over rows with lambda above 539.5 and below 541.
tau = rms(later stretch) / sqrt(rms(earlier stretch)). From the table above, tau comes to 1.58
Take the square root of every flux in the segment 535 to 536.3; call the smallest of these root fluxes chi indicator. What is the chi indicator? 1.47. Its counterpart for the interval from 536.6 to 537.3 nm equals 1.28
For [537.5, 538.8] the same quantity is 1.50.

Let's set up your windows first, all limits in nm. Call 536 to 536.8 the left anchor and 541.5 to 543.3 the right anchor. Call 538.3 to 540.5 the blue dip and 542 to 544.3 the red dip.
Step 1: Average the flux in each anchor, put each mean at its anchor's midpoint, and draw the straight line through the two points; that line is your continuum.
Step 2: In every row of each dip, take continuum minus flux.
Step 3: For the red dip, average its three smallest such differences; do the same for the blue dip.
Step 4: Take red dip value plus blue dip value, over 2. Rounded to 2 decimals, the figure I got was -0.22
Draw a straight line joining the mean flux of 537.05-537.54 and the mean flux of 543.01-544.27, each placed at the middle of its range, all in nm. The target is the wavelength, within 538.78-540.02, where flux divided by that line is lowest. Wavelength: 539.648 nm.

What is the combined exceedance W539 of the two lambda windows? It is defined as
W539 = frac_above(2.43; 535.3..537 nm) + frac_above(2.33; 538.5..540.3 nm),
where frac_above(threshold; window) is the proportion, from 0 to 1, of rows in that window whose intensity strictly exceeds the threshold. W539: 0.6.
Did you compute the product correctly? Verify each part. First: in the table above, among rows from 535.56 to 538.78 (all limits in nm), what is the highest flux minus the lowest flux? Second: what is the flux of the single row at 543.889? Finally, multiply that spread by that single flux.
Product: 2.4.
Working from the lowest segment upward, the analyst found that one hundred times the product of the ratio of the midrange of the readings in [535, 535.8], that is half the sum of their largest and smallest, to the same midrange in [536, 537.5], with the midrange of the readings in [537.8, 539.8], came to 262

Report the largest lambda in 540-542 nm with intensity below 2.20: 541.141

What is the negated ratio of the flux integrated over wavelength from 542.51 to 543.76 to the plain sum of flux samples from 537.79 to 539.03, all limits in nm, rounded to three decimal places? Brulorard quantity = -0.245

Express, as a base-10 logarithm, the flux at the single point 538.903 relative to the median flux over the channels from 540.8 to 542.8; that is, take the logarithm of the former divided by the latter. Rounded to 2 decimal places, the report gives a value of 0.02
